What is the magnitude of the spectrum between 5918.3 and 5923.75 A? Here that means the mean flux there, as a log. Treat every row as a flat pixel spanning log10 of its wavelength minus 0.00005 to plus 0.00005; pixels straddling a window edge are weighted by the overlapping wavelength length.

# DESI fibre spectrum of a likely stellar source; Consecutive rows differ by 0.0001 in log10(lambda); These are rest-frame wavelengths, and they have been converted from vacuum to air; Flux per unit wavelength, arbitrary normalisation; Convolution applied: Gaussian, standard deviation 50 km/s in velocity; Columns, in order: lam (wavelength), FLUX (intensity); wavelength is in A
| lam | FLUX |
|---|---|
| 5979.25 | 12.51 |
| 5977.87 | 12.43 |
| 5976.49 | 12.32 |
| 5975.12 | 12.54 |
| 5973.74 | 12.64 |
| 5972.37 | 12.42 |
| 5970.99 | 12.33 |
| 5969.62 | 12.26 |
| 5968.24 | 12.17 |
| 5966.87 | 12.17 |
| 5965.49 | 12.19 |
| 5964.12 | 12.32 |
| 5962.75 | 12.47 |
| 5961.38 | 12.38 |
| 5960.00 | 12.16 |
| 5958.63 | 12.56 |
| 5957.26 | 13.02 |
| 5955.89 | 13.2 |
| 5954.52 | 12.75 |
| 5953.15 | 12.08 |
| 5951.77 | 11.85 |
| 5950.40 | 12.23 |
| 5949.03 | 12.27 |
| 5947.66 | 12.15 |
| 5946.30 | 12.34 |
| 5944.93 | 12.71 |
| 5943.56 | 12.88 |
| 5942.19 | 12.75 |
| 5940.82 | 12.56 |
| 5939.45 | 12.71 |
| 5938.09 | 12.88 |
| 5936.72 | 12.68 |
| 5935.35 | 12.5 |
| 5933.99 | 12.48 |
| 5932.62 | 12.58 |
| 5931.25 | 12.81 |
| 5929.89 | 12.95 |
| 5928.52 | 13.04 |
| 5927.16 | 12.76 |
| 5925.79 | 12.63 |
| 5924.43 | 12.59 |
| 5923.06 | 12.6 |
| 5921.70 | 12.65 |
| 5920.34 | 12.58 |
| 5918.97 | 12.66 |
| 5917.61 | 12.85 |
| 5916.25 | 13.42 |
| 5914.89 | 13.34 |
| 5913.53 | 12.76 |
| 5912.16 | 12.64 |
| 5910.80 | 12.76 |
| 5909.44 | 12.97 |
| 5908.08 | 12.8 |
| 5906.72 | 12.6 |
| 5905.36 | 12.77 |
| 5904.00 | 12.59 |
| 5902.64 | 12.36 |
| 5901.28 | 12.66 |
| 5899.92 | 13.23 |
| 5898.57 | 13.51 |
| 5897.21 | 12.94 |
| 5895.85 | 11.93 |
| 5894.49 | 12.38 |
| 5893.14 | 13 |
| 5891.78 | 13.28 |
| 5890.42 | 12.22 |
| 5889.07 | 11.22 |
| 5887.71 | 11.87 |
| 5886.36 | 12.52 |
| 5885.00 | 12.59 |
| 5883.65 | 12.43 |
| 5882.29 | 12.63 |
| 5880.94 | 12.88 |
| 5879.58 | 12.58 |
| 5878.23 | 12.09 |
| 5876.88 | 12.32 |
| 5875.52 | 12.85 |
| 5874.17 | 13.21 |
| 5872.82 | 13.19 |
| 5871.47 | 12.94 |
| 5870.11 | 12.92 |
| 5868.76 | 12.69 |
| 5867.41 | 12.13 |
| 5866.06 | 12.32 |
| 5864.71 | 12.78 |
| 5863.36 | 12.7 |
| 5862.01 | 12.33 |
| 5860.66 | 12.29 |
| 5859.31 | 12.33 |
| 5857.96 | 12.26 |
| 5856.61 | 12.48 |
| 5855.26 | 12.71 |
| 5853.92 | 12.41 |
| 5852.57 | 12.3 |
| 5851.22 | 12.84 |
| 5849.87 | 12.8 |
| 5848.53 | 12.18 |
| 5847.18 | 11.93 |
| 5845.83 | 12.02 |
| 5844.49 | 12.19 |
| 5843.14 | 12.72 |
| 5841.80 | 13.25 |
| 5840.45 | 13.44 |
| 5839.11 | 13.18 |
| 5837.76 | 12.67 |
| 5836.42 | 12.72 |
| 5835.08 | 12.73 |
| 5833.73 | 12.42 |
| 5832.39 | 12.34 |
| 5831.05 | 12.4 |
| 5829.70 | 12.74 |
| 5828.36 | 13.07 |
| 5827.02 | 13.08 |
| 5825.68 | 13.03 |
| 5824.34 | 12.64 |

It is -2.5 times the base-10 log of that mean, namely -2.75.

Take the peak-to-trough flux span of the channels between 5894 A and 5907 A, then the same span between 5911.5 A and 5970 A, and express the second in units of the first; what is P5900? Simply 1.0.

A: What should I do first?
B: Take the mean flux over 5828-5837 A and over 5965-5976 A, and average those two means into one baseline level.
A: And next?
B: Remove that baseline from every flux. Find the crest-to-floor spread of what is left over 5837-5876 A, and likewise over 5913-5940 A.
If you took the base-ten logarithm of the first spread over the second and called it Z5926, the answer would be 0.2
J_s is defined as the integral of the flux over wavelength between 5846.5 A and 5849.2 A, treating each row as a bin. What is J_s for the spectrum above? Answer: 32.5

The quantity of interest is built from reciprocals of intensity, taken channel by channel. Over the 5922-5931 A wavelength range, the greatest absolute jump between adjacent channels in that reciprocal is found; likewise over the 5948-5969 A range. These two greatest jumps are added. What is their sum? 0.0060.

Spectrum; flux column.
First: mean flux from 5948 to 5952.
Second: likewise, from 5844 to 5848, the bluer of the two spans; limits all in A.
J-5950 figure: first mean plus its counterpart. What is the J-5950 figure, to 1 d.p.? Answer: 24.2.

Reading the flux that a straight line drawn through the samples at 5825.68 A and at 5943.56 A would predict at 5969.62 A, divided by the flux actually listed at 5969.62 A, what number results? 1.048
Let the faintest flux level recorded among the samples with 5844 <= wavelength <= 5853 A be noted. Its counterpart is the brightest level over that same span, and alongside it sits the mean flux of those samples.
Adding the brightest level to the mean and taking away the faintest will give 13.2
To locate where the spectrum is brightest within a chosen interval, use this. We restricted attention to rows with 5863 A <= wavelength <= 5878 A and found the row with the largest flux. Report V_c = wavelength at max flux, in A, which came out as 5874.17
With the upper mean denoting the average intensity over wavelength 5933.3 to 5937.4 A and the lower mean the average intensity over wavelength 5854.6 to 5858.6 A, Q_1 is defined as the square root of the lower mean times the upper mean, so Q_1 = 12.5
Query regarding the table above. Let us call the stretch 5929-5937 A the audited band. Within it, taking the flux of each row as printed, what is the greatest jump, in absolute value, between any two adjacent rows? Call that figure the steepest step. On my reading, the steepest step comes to 0.23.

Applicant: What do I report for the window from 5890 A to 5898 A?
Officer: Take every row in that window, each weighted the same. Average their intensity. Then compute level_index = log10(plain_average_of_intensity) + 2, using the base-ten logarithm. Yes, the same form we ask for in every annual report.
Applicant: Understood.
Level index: 3.10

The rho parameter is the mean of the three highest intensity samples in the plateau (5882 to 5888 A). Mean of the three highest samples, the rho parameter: 12.6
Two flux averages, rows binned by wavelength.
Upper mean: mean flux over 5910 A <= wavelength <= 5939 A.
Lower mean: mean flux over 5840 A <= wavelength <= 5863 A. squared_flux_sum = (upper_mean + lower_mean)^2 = 638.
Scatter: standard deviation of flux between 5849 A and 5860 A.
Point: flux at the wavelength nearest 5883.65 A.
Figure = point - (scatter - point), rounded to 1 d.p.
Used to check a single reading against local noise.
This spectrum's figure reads 24.6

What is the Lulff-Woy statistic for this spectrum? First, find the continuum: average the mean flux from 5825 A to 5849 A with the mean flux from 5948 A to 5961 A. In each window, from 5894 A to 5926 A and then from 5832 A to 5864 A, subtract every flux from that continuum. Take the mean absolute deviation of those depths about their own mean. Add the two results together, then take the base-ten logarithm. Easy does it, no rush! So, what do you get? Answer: -0.25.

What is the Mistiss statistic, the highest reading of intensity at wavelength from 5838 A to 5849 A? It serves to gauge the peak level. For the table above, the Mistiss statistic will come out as 13.44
